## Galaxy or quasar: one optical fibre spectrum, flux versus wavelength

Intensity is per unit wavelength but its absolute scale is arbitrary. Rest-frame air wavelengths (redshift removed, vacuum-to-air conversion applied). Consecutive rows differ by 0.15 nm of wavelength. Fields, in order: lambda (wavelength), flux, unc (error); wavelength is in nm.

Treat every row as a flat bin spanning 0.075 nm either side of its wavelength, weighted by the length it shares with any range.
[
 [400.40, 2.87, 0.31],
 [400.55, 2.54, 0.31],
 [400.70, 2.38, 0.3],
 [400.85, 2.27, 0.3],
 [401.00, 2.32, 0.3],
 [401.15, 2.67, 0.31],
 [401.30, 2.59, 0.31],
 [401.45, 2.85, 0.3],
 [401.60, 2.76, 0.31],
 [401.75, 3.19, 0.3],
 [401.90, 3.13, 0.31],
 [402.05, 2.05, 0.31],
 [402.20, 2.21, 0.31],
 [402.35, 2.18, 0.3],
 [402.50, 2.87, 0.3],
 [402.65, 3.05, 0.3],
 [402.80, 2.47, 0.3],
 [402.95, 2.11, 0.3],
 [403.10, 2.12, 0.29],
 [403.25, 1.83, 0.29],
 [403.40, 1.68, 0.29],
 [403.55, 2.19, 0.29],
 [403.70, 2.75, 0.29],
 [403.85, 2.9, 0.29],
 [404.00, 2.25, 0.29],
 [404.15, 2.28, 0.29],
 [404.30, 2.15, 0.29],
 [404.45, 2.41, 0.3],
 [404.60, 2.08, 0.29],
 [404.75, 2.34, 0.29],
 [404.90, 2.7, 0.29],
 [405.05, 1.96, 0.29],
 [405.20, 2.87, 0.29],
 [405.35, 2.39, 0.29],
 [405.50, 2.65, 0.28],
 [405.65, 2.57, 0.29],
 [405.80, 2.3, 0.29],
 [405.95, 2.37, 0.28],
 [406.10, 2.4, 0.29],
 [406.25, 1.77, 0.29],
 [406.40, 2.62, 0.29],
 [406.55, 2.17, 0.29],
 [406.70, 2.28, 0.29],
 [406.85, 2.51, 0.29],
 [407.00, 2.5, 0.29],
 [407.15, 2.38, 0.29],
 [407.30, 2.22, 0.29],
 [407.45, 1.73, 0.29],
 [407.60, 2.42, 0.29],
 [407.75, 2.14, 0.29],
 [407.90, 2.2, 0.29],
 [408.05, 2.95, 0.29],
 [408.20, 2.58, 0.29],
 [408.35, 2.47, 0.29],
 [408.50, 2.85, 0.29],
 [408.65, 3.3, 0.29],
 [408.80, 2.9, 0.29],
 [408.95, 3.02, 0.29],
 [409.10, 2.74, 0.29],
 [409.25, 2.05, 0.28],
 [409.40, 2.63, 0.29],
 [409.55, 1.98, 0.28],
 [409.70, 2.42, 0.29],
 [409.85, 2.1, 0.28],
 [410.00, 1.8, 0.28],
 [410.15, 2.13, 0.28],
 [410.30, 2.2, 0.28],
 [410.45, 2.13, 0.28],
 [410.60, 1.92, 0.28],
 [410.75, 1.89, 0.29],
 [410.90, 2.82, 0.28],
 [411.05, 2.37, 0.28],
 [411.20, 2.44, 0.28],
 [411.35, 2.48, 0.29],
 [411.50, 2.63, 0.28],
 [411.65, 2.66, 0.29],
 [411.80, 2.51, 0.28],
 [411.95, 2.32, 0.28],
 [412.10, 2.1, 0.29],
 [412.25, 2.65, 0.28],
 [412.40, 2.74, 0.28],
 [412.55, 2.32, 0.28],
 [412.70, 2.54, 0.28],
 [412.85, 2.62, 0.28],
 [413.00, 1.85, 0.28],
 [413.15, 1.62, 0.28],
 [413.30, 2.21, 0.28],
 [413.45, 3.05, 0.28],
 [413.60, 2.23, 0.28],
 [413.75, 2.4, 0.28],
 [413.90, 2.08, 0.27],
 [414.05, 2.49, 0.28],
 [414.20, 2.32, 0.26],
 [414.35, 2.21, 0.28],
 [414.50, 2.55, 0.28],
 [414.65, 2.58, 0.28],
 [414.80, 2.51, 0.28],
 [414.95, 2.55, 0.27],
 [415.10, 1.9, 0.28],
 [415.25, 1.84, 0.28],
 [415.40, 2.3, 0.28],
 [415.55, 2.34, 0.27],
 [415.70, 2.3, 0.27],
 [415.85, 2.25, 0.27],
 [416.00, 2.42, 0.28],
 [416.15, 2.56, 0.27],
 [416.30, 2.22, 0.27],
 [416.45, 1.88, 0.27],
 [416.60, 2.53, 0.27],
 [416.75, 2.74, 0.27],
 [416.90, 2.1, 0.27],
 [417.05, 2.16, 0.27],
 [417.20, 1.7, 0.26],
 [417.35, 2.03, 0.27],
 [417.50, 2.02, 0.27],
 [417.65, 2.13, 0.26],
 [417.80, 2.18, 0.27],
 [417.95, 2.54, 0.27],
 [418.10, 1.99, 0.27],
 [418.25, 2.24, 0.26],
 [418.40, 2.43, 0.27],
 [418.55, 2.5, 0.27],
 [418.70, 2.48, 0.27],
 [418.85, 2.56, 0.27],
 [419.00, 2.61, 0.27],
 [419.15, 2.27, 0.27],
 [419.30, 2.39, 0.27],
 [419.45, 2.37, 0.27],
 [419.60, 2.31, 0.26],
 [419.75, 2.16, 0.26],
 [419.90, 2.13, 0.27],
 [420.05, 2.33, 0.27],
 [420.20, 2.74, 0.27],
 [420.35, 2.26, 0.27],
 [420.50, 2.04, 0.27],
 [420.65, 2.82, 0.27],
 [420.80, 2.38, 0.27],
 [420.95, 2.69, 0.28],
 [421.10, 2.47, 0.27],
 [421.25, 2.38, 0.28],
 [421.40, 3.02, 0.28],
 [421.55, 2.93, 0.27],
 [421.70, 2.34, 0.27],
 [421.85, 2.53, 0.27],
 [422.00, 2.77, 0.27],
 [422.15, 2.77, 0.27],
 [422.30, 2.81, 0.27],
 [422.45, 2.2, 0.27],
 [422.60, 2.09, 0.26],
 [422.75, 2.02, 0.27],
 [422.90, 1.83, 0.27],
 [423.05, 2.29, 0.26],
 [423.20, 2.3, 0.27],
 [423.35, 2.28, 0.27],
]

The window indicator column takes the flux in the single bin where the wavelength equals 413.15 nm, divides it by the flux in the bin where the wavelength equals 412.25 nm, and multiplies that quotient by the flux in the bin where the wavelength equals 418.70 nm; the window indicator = 1.5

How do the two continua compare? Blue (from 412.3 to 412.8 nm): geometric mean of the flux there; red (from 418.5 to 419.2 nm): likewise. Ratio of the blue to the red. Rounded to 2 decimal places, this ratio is 1.02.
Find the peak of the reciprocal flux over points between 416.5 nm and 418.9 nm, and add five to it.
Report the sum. 5.59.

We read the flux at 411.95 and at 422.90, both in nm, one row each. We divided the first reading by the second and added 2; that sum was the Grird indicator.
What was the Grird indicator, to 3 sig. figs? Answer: 3.27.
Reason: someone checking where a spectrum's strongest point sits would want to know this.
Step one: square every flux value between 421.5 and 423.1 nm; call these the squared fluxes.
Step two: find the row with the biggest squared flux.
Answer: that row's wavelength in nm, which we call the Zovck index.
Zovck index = 421.55 nm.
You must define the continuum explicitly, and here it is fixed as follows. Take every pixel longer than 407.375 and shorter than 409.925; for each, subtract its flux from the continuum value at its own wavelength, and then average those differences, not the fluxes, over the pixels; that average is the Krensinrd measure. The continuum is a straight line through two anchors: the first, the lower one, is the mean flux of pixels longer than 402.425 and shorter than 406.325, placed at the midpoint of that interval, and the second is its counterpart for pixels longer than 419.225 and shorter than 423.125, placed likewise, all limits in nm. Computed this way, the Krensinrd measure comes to -0.12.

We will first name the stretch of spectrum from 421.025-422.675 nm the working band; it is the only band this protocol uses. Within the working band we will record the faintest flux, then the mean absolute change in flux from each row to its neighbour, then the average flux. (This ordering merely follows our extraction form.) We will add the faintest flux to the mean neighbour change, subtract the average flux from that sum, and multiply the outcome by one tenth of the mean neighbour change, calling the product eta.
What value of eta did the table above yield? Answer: -0.0058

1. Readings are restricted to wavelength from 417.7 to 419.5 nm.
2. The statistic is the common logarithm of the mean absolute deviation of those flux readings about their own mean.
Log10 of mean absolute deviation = -0.85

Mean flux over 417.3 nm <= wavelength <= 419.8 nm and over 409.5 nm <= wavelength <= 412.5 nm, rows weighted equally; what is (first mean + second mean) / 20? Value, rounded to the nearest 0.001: 0.231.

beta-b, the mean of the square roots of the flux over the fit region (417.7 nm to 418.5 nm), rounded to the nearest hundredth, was 1.51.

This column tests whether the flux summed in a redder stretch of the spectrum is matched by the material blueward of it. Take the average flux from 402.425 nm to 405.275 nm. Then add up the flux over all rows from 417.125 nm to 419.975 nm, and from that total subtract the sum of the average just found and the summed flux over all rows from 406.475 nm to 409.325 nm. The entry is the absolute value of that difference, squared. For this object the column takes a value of 45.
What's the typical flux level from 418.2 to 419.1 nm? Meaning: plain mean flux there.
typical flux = 2.47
